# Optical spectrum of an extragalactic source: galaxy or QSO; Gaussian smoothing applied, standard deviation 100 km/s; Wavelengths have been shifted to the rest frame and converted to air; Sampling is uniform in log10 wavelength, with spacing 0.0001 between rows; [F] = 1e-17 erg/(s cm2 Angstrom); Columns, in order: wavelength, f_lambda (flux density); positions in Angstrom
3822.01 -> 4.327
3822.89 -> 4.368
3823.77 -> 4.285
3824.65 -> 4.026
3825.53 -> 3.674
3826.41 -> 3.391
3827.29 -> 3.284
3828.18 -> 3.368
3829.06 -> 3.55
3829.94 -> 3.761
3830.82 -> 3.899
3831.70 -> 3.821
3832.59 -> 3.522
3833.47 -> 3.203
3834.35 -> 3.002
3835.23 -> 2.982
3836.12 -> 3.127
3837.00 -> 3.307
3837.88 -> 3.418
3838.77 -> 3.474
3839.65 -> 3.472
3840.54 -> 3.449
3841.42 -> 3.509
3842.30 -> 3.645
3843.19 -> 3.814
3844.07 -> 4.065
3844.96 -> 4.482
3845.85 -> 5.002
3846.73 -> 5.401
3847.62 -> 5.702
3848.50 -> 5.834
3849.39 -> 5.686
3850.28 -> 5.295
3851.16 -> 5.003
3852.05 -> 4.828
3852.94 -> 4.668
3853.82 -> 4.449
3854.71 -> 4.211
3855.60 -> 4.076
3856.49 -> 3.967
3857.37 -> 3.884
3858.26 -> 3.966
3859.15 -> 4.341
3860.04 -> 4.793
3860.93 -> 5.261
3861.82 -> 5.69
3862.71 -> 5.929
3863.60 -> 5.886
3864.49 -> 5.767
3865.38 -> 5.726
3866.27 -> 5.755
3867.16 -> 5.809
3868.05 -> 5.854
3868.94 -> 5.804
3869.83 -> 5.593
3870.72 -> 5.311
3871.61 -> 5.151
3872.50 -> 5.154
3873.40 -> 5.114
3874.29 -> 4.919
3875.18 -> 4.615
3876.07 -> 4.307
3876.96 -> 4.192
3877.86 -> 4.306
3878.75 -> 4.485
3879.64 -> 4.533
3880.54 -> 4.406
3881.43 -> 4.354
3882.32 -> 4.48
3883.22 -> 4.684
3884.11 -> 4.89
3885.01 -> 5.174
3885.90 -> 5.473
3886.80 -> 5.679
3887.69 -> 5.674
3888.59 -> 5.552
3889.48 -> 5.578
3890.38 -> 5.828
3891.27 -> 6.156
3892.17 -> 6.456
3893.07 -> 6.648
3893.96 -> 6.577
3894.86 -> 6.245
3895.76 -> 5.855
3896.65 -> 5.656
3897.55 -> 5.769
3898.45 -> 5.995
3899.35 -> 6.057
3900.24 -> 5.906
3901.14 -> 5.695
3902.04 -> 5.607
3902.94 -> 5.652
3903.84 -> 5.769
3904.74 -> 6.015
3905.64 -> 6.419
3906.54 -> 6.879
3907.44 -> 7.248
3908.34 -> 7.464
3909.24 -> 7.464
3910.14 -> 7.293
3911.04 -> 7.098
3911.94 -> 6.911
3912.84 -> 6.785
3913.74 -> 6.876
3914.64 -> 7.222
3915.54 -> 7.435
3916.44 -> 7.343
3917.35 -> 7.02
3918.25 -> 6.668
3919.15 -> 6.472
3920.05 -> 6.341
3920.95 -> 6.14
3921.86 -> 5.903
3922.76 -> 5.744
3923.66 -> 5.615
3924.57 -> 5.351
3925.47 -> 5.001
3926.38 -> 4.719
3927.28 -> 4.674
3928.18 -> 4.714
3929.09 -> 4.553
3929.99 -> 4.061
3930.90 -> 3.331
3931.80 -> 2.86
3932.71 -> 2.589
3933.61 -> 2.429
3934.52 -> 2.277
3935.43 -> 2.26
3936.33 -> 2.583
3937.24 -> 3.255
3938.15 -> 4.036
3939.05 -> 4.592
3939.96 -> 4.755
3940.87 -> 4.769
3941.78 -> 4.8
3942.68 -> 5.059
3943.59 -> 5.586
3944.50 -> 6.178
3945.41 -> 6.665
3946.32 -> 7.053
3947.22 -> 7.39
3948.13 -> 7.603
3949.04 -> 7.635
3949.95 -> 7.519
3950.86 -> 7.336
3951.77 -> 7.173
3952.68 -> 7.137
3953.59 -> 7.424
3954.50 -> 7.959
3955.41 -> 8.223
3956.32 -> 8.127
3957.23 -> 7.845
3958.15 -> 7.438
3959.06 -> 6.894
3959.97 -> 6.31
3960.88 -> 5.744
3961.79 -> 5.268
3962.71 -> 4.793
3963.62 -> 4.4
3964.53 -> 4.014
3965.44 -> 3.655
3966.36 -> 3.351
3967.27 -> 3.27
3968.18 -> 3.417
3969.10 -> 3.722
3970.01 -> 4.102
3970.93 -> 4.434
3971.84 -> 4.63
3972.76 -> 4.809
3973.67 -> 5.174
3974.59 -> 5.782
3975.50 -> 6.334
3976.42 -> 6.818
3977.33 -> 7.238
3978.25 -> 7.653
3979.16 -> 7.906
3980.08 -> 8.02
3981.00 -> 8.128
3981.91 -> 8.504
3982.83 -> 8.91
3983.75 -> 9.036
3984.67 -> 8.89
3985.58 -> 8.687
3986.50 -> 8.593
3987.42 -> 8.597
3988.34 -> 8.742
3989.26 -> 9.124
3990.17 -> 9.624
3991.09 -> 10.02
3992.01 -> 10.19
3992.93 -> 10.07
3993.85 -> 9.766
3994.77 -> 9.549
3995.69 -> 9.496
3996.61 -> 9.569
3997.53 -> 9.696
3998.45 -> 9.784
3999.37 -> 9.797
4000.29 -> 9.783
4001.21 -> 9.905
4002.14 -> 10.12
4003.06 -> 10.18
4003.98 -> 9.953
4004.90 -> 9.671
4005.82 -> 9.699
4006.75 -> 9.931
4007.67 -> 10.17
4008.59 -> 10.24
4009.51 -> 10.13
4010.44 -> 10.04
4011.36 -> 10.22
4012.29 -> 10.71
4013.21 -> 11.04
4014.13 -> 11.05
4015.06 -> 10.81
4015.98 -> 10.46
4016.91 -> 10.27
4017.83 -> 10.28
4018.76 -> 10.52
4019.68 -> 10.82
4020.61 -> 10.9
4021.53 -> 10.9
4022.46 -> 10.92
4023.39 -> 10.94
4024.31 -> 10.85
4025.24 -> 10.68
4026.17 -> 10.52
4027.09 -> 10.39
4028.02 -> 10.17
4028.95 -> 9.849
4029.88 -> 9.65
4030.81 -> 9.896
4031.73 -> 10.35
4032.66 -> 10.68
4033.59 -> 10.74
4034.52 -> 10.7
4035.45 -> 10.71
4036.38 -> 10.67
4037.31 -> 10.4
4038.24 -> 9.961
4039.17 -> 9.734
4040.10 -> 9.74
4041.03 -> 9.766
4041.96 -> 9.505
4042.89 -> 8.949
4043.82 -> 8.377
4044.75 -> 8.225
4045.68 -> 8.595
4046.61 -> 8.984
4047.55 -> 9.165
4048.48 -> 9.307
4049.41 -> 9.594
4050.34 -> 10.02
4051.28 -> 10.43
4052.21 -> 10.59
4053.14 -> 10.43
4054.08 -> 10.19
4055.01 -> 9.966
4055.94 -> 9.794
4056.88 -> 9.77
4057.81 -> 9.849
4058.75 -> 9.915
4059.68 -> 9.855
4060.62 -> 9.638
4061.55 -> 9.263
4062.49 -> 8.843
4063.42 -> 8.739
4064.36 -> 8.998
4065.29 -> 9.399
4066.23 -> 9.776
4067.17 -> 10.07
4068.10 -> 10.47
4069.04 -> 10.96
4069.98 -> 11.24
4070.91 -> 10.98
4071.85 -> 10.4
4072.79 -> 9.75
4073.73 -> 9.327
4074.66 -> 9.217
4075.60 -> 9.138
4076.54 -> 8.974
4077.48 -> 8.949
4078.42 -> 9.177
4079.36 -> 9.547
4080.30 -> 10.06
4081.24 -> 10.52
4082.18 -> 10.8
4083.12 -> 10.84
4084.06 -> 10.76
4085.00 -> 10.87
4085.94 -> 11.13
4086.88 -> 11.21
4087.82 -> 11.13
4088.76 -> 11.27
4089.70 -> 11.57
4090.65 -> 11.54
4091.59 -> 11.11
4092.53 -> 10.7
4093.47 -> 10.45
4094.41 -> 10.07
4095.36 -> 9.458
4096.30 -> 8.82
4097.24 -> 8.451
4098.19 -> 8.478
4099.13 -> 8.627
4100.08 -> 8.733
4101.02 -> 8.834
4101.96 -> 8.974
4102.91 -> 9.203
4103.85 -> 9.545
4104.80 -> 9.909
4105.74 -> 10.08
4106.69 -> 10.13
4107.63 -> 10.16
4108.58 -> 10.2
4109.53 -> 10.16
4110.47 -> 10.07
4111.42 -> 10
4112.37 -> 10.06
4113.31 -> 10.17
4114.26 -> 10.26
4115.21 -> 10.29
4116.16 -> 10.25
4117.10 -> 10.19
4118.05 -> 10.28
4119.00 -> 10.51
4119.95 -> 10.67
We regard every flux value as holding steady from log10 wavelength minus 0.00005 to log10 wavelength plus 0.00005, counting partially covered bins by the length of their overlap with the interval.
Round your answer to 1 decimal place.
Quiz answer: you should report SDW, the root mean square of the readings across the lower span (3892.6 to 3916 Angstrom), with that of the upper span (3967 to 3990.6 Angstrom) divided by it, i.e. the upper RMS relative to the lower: 1.1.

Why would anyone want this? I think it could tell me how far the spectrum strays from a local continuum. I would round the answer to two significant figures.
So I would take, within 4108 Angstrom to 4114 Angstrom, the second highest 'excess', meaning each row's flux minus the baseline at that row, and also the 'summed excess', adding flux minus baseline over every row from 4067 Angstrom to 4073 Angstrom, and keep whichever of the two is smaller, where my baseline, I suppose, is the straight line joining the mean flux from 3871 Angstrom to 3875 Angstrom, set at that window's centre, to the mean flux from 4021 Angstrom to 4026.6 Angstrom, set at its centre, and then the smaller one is -14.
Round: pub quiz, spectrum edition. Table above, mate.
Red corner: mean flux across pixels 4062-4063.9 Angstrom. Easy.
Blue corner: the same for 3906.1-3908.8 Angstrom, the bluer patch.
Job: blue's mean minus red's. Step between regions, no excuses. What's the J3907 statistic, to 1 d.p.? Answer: -1.6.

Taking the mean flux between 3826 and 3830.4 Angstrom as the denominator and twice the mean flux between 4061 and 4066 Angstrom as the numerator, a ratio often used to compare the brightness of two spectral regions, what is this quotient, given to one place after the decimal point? 5.2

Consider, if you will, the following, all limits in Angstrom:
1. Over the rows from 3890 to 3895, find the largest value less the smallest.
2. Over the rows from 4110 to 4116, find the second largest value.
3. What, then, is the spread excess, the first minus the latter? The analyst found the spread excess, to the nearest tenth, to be -9.4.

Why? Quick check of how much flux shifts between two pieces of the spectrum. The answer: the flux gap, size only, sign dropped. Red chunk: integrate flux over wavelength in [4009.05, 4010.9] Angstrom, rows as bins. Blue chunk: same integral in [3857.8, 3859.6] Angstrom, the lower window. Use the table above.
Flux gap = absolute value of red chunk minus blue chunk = 11.2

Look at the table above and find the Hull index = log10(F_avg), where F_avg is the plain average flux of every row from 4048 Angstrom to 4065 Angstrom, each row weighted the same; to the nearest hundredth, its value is 0.99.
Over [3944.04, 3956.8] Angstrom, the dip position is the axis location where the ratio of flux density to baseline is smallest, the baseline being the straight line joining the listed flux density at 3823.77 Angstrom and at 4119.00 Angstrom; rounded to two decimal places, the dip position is 3944.50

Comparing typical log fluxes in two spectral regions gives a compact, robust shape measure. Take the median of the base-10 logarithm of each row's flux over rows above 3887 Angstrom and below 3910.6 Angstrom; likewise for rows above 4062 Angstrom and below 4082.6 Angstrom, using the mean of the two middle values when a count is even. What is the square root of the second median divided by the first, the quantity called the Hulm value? 1.12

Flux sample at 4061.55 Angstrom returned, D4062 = 9.263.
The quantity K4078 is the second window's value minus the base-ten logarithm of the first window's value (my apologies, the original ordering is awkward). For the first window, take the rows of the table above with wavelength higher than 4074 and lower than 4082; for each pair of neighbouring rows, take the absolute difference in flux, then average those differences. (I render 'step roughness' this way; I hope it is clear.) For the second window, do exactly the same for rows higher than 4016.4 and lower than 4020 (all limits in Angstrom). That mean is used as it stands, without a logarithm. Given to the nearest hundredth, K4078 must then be 0.76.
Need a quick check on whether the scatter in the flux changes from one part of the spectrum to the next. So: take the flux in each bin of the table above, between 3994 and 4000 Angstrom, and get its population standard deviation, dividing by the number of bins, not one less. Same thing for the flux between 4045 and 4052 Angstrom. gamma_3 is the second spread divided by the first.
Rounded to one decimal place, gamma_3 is 5.0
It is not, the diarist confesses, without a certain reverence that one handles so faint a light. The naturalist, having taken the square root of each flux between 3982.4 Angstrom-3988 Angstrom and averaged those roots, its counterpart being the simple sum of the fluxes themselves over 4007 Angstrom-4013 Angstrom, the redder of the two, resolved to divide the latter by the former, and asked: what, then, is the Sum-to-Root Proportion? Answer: 20.8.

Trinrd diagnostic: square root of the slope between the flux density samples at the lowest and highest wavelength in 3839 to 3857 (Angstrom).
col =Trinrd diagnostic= 0.2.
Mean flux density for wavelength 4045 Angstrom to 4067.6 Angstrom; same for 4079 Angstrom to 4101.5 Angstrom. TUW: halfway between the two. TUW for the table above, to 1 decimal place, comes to 9.9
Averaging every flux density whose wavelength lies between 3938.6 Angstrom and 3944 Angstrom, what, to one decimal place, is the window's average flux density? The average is 4.9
